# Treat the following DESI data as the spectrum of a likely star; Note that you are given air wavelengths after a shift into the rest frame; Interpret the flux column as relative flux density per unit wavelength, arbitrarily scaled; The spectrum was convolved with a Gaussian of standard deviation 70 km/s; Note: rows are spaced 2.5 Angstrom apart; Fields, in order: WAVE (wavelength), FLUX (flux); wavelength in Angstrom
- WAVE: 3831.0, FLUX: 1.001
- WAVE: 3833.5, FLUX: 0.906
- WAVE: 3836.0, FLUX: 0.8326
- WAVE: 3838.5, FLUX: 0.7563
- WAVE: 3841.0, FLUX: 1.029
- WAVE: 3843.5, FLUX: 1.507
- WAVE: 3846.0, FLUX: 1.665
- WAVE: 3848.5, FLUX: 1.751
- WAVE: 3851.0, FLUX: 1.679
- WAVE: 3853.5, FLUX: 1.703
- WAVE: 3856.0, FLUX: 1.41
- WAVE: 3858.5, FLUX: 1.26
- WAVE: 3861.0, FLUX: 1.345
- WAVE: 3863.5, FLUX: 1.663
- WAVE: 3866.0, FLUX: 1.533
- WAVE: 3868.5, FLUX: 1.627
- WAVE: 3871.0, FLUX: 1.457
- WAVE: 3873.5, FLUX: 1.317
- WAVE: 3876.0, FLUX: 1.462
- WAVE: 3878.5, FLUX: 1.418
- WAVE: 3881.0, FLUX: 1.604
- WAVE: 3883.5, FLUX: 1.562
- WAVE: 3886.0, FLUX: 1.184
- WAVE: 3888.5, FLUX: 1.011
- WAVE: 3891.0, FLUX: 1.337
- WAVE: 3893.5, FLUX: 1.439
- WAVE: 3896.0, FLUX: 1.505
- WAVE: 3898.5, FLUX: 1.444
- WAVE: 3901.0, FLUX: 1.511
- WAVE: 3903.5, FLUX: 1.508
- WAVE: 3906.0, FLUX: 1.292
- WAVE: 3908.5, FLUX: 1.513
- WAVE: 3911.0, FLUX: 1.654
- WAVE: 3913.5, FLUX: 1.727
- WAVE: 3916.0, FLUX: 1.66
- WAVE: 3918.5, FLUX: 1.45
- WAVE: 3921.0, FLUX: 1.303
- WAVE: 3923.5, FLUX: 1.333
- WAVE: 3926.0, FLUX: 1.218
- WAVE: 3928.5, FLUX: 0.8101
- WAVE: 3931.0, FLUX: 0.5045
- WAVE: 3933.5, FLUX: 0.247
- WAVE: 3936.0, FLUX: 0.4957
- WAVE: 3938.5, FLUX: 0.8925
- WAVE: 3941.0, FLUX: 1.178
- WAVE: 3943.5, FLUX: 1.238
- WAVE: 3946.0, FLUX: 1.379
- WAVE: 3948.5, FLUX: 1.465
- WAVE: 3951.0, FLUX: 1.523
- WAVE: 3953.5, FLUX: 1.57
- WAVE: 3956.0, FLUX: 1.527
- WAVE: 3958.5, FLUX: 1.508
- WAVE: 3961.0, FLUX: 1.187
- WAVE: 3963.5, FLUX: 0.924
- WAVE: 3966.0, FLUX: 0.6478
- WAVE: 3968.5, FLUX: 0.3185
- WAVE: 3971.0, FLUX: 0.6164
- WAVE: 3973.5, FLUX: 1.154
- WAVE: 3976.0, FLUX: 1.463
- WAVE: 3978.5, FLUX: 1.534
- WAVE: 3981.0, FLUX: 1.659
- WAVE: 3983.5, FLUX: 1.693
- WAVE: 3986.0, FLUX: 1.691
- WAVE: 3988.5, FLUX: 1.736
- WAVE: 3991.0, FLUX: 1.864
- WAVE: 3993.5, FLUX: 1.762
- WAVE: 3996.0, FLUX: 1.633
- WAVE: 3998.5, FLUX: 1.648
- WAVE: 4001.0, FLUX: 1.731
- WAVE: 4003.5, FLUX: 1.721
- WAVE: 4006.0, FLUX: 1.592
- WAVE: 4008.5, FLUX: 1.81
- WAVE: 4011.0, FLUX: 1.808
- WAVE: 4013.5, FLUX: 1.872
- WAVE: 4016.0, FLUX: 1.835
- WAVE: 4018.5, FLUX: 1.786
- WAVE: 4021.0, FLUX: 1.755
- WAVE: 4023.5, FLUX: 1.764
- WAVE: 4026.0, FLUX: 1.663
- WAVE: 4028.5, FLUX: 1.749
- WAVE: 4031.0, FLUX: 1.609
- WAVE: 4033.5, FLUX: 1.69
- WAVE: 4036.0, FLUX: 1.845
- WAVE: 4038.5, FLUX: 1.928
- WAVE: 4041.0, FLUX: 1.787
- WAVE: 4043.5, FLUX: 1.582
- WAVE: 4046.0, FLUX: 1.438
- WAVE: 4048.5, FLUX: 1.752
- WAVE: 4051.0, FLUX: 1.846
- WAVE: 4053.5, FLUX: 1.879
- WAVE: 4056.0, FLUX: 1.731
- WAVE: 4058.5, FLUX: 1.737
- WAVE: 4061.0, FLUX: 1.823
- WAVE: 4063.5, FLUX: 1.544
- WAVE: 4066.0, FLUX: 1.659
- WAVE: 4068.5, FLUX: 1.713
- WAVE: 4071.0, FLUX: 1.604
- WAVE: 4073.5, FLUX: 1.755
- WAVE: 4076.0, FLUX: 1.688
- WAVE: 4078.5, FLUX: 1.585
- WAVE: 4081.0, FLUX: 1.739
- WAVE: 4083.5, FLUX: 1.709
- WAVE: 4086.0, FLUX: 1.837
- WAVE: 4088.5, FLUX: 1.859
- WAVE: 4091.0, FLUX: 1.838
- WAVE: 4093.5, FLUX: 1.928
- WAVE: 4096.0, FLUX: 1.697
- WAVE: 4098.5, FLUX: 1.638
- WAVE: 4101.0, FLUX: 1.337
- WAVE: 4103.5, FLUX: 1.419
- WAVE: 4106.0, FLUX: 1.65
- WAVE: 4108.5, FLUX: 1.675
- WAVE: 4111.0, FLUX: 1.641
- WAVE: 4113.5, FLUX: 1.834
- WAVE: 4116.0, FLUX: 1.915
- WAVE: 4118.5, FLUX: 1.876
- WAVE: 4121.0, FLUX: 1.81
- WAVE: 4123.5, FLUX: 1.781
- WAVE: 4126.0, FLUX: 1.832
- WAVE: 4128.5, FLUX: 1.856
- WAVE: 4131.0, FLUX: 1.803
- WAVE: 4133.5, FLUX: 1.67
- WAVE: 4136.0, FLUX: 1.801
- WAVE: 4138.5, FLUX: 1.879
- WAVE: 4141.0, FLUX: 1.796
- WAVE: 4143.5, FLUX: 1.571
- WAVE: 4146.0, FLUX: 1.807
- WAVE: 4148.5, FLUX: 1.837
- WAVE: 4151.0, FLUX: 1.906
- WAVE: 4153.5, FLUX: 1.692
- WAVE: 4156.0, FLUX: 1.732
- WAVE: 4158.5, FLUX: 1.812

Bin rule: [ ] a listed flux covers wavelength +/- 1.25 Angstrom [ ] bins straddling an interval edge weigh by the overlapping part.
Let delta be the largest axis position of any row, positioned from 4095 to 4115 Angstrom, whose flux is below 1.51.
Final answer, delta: 4103.5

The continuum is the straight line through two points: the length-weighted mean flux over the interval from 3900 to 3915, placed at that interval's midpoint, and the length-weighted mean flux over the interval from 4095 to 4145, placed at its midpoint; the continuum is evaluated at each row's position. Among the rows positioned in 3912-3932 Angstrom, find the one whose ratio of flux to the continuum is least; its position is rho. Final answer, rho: 3931.0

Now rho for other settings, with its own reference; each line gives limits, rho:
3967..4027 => 3968.5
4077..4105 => 4101.0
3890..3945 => 3933.5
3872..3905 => 3888.5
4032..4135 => 4101.0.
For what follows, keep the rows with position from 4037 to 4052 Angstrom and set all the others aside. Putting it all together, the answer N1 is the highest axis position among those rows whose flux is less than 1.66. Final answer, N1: 4046.0 Angstrom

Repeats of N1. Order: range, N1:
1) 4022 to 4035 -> 4031.0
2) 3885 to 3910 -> 3908.5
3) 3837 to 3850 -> 3843.5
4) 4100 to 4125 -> 4111.0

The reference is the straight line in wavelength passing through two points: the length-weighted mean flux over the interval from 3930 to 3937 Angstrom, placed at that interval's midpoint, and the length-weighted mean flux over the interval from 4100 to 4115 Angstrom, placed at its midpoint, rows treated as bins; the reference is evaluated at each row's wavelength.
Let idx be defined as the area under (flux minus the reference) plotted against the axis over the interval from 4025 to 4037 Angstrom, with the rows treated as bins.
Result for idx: 8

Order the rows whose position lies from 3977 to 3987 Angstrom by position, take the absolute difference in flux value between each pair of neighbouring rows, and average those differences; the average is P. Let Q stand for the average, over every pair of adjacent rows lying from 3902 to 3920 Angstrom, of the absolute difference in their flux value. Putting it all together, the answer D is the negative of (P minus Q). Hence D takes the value 0.10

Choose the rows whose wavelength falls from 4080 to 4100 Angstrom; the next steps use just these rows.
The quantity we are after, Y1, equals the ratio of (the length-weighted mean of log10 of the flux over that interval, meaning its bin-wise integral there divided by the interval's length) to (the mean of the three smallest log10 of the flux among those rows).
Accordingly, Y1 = 1.10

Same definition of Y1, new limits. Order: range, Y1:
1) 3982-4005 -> 1.07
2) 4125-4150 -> 1.12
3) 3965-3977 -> 0.46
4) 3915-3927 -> 1.30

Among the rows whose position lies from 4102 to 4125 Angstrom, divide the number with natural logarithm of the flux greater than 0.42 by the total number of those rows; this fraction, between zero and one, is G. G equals 0.89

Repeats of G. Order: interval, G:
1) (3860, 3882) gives 0.44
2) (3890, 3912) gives 0.11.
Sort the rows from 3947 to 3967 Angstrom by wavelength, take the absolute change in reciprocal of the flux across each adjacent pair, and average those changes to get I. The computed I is 0.136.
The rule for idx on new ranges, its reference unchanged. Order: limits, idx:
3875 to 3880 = 7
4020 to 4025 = 4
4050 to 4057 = 4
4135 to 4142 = 0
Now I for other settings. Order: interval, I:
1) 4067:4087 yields 0.037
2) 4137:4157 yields 0.042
